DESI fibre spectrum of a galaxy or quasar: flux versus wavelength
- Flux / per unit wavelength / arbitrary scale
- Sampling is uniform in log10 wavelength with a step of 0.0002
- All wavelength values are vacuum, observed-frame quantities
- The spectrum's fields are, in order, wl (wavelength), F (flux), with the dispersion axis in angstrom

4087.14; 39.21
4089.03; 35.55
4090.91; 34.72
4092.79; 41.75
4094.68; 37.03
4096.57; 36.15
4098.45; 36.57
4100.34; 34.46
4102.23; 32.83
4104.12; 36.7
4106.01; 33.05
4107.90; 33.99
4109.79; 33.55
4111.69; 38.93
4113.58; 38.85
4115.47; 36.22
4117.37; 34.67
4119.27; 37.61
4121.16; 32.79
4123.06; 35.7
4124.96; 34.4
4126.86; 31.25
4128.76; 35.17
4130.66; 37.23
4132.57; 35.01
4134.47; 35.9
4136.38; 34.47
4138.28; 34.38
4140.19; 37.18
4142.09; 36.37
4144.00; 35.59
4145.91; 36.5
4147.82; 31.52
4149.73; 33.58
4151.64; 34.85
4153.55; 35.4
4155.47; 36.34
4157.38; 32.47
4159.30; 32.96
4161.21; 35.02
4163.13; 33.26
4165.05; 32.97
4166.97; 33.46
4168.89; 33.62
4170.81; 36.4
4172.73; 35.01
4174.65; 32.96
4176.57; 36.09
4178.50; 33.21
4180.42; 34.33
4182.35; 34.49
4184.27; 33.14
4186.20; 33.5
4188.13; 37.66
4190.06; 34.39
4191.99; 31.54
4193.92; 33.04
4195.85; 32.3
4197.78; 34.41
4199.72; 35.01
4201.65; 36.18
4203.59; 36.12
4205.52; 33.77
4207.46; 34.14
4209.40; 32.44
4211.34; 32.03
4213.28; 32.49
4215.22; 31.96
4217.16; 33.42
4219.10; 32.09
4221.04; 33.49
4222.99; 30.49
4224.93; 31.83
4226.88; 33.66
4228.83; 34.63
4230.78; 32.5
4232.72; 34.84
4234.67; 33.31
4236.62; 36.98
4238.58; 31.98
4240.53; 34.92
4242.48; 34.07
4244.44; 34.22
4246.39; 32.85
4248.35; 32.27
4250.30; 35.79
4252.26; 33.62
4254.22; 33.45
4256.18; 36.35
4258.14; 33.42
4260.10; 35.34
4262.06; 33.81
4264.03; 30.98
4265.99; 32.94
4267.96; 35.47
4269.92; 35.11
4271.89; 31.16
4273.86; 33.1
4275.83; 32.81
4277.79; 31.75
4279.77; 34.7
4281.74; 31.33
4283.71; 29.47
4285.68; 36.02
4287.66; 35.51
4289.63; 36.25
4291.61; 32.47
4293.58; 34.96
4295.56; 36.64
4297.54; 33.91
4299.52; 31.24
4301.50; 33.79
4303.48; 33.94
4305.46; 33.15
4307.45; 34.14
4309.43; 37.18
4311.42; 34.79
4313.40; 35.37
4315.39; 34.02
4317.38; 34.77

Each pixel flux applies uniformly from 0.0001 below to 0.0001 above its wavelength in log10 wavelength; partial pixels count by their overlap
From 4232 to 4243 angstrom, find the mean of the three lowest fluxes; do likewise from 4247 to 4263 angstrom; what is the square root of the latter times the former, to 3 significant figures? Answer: 33.1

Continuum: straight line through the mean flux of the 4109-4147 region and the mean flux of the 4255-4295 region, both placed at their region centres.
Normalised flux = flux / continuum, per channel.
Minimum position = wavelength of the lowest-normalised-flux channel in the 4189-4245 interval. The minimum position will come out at 4222.99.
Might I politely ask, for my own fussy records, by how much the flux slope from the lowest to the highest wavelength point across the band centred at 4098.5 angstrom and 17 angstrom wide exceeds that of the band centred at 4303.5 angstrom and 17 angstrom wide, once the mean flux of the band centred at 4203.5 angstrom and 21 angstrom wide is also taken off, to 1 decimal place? -33.8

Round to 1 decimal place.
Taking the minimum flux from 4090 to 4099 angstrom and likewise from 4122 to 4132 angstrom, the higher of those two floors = 34.7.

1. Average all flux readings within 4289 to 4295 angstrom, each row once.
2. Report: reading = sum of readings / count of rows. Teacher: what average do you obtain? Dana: 34.6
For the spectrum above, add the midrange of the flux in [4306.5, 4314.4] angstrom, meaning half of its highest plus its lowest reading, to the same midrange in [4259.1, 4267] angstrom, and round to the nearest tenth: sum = 68.8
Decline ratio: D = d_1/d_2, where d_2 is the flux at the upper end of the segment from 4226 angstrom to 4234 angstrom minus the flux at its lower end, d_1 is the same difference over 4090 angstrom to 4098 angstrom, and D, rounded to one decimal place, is 1.2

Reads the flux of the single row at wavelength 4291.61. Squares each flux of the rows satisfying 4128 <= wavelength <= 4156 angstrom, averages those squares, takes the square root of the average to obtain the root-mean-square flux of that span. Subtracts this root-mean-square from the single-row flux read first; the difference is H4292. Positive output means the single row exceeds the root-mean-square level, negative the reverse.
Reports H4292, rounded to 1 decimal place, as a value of -2.9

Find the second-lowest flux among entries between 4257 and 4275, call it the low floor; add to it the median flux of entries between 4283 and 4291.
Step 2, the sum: 66.9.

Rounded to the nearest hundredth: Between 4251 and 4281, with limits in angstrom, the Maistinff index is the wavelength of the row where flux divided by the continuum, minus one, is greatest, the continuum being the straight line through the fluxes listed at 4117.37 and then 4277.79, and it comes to 4256.18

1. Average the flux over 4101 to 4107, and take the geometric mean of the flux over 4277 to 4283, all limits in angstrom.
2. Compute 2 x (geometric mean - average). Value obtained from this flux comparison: -3.3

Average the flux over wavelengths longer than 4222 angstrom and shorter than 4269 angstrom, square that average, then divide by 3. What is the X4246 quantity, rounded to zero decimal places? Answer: 379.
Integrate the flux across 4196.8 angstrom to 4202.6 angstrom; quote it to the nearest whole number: 204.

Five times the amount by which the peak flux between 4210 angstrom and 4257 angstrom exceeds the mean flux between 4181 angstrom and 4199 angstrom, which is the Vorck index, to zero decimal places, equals 16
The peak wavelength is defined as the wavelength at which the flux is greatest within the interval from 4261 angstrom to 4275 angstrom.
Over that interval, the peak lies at 4267.96 angstrom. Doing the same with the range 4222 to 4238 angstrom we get 4236.62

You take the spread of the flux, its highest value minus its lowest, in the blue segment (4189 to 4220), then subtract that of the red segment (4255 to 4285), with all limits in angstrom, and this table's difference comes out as -2.2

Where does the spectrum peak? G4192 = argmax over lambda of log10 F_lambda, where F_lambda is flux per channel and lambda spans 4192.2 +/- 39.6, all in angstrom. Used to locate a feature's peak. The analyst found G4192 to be 4188.13 angstrom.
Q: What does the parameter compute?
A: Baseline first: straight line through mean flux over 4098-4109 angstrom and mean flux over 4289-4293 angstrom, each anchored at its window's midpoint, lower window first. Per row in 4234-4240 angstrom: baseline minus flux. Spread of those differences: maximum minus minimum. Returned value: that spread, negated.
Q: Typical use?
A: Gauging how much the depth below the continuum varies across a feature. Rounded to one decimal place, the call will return -5.0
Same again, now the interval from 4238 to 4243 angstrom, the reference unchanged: -2.9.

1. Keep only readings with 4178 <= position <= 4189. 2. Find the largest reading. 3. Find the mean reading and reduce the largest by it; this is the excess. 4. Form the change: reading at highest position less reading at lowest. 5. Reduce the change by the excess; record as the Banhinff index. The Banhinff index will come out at 1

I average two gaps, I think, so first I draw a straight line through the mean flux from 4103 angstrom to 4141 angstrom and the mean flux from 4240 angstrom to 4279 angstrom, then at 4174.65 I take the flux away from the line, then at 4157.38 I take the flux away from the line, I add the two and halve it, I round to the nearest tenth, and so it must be 2.1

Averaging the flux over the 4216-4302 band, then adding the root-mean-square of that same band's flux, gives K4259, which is 67.3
